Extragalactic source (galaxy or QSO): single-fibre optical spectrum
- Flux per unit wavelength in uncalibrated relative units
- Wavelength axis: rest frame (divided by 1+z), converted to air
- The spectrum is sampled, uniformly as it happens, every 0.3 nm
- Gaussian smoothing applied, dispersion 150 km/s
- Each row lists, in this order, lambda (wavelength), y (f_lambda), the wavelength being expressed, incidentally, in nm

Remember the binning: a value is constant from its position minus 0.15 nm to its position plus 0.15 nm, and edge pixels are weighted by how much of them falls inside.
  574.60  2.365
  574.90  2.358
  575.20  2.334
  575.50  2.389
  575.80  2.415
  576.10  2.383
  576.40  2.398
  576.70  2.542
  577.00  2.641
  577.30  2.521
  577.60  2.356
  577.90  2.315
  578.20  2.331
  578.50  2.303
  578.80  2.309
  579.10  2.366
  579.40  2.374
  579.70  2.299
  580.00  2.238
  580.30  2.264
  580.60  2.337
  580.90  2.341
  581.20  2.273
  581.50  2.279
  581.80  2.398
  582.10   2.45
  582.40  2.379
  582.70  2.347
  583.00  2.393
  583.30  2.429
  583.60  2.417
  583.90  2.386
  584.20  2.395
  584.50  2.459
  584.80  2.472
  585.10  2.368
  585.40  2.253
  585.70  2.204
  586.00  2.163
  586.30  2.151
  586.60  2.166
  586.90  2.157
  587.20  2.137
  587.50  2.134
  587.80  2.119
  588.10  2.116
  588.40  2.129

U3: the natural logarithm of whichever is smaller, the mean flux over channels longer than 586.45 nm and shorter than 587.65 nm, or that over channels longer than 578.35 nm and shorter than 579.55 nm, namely 0.765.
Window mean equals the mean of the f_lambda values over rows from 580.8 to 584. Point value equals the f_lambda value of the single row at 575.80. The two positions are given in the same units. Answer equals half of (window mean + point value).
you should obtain 2.39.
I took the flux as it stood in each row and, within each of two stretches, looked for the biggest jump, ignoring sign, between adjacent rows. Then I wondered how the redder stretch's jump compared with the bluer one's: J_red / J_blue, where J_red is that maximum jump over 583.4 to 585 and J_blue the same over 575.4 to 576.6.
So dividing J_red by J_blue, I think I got 2.00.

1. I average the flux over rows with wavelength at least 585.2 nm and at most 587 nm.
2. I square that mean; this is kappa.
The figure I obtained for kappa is 4.8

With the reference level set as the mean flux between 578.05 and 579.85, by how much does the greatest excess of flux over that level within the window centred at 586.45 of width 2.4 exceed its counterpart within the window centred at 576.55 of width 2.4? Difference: -0.4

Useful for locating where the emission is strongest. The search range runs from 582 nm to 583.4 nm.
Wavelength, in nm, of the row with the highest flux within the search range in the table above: 582.10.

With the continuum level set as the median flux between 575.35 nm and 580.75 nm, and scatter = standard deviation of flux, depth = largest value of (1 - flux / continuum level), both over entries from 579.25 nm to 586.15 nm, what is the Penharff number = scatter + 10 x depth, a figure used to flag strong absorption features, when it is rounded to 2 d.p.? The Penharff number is 0.92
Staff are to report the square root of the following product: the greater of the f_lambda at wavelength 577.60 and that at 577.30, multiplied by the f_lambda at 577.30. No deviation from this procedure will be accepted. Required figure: 2.52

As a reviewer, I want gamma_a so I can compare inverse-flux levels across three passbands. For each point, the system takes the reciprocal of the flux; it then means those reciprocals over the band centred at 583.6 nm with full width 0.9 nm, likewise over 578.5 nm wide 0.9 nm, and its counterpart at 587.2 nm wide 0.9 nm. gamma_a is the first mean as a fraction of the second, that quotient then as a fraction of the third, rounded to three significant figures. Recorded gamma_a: 2.06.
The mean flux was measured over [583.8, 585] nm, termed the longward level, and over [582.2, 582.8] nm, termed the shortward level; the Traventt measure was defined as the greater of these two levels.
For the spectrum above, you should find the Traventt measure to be 2.43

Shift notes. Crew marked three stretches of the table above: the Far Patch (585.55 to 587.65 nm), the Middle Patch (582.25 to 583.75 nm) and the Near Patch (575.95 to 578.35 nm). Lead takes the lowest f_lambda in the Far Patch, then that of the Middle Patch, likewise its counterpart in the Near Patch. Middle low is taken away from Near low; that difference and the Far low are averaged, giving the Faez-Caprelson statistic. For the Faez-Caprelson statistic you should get 1.05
